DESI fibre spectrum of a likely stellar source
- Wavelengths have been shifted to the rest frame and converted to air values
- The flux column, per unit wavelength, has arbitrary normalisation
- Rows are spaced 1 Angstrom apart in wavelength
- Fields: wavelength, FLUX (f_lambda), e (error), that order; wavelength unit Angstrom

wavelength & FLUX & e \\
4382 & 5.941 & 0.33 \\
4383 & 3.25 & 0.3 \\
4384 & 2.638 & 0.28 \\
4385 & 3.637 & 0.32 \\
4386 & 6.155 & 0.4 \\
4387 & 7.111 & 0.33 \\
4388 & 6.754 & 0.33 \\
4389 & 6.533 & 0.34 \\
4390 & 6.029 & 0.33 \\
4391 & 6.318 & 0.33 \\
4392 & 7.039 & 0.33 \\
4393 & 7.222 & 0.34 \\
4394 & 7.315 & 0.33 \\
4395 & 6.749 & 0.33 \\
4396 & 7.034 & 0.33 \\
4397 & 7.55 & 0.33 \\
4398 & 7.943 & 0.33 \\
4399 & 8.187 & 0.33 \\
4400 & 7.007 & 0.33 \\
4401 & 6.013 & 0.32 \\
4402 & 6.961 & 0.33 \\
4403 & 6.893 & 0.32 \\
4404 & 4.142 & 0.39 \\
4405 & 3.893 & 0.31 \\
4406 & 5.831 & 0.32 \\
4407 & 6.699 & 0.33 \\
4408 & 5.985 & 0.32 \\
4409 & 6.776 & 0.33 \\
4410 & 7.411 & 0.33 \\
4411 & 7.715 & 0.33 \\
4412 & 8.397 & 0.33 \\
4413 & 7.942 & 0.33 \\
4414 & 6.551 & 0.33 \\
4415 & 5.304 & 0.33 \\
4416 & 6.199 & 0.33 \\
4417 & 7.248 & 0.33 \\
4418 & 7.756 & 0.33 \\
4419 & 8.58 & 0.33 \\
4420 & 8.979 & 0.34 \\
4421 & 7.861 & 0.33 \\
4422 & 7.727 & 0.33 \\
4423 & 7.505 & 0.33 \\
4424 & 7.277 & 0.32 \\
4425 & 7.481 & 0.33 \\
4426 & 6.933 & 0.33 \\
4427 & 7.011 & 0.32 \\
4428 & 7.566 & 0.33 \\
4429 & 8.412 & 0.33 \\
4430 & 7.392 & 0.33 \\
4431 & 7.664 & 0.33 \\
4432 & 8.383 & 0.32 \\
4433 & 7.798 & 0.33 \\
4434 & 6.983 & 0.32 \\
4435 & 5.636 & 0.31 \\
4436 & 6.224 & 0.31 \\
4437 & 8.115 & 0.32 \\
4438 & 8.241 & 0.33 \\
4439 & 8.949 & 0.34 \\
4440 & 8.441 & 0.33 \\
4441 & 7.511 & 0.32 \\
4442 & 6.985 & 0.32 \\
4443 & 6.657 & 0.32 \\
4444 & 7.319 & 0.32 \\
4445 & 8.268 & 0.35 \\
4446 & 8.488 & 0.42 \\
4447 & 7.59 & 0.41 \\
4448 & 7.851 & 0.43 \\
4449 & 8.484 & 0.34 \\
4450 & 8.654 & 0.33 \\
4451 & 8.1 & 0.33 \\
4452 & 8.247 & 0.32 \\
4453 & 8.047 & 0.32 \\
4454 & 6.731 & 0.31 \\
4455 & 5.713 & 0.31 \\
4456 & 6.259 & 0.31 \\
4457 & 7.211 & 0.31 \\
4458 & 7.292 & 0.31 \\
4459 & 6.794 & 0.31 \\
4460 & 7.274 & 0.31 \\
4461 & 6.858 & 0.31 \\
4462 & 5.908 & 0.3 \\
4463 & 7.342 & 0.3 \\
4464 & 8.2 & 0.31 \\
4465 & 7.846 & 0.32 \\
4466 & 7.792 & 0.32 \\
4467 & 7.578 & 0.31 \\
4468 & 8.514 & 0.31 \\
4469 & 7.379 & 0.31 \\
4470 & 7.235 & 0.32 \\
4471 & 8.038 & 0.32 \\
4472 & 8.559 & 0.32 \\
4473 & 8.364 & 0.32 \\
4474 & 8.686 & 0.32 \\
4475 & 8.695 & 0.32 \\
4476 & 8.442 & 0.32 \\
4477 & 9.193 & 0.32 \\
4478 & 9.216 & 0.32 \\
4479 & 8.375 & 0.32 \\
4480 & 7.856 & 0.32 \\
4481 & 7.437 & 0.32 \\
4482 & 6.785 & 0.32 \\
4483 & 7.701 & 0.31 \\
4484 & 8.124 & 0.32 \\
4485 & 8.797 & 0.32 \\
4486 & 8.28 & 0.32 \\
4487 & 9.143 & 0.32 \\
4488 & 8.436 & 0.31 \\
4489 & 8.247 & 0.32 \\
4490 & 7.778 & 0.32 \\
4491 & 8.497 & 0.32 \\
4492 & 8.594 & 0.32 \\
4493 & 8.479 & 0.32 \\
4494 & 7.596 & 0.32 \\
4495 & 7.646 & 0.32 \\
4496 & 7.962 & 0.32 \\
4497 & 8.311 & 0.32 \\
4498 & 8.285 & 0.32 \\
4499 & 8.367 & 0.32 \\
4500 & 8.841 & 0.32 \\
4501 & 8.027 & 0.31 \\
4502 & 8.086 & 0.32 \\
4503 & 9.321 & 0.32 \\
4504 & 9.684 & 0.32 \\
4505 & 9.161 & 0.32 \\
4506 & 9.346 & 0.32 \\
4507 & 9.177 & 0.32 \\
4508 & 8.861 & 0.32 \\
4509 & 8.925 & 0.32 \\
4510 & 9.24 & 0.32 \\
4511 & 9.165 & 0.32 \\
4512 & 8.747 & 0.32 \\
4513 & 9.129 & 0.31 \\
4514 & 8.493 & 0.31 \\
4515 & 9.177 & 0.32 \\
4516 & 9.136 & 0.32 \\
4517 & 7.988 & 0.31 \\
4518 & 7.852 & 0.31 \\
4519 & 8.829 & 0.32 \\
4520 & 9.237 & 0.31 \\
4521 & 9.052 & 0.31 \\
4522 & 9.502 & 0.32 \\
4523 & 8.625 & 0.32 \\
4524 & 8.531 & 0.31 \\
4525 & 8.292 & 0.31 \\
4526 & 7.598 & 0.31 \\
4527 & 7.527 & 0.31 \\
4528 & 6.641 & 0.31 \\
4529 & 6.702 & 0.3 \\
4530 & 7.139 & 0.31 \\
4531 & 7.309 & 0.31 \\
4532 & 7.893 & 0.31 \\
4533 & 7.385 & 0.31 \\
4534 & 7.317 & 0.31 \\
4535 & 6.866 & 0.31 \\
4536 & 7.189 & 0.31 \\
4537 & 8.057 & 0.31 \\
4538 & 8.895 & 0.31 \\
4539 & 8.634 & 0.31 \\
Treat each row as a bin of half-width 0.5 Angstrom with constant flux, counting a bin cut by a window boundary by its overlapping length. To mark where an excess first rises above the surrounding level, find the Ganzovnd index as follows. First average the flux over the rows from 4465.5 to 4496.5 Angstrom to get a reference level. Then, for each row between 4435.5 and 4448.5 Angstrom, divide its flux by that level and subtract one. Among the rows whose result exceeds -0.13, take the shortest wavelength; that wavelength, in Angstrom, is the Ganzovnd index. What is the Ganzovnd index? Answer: 4437 Angstrom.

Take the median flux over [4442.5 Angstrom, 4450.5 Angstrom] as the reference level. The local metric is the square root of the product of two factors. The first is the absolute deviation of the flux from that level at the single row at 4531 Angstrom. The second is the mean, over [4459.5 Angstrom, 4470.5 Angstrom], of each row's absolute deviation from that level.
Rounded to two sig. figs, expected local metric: 0.74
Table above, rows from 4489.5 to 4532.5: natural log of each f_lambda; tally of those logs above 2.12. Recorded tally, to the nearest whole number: 25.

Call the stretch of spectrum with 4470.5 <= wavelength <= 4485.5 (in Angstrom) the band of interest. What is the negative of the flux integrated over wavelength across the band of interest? -124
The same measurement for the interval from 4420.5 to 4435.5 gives -112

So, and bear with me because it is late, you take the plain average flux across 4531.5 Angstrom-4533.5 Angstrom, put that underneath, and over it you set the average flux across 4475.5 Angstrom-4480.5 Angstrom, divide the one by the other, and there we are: 1.13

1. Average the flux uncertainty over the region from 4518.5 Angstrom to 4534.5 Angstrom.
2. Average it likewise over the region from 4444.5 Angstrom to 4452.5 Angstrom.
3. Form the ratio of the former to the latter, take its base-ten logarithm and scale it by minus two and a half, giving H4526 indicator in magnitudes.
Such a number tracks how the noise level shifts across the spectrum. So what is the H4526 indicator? 0.177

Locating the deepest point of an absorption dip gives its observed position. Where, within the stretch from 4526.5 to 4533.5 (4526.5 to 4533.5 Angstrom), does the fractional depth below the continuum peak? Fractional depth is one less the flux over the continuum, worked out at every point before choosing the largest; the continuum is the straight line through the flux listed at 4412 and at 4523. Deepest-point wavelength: 4528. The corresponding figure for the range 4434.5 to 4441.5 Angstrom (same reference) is 4435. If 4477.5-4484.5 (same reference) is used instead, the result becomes 4482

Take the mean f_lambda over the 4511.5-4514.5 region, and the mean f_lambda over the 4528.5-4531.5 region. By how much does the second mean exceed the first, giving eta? -1.7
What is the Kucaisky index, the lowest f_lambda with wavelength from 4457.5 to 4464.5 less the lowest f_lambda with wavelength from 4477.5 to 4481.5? -1.5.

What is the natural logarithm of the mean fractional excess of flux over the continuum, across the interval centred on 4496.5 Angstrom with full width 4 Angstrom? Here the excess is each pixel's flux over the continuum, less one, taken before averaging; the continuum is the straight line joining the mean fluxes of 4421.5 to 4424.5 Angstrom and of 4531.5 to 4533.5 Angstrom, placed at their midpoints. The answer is -2.8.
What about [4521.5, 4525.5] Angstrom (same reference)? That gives -1.9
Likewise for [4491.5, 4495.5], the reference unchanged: -2.7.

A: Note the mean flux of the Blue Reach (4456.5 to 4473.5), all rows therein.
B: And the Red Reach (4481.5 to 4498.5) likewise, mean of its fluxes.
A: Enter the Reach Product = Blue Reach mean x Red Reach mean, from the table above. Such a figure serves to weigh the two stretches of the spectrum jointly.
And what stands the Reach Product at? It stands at 62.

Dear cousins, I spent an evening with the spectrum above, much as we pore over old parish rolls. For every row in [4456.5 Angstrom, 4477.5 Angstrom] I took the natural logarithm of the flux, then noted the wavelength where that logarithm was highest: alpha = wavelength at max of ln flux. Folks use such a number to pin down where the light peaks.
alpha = 4477 Angstrom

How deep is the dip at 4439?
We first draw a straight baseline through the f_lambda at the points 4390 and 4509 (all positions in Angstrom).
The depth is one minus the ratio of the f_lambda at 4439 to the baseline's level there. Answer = -0.24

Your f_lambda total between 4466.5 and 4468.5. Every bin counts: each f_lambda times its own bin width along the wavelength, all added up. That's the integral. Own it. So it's 16.1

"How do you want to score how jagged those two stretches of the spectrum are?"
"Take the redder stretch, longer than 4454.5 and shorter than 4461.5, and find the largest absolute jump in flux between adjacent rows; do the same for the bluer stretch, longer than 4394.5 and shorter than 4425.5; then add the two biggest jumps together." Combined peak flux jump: 3.70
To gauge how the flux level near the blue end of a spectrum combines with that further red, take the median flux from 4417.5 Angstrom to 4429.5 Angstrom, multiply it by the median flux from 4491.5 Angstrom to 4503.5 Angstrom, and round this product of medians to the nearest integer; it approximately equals 63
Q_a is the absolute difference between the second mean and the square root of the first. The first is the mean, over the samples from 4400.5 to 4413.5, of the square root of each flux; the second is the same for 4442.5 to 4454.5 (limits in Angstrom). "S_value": 1.21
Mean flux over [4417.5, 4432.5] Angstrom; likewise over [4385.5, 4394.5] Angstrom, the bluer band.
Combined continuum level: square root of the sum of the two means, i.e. 3.81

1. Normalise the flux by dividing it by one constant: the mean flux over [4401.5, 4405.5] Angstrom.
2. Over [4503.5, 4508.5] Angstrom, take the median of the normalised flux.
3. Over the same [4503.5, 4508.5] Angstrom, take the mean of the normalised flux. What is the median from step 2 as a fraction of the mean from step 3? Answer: 0.99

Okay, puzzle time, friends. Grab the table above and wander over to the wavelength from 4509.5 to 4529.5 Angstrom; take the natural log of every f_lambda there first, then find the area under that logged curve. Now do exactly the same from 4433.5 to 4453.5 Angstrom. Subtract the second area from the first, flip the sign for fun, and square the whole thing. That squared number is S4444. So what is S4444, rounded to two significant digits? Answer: 3.4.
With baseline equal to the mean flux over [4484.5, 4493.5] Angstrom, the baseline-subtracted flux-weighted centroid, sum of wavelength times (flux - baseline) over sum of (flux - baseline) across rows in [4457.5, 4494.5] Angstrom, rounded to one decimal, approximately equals 4468.1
